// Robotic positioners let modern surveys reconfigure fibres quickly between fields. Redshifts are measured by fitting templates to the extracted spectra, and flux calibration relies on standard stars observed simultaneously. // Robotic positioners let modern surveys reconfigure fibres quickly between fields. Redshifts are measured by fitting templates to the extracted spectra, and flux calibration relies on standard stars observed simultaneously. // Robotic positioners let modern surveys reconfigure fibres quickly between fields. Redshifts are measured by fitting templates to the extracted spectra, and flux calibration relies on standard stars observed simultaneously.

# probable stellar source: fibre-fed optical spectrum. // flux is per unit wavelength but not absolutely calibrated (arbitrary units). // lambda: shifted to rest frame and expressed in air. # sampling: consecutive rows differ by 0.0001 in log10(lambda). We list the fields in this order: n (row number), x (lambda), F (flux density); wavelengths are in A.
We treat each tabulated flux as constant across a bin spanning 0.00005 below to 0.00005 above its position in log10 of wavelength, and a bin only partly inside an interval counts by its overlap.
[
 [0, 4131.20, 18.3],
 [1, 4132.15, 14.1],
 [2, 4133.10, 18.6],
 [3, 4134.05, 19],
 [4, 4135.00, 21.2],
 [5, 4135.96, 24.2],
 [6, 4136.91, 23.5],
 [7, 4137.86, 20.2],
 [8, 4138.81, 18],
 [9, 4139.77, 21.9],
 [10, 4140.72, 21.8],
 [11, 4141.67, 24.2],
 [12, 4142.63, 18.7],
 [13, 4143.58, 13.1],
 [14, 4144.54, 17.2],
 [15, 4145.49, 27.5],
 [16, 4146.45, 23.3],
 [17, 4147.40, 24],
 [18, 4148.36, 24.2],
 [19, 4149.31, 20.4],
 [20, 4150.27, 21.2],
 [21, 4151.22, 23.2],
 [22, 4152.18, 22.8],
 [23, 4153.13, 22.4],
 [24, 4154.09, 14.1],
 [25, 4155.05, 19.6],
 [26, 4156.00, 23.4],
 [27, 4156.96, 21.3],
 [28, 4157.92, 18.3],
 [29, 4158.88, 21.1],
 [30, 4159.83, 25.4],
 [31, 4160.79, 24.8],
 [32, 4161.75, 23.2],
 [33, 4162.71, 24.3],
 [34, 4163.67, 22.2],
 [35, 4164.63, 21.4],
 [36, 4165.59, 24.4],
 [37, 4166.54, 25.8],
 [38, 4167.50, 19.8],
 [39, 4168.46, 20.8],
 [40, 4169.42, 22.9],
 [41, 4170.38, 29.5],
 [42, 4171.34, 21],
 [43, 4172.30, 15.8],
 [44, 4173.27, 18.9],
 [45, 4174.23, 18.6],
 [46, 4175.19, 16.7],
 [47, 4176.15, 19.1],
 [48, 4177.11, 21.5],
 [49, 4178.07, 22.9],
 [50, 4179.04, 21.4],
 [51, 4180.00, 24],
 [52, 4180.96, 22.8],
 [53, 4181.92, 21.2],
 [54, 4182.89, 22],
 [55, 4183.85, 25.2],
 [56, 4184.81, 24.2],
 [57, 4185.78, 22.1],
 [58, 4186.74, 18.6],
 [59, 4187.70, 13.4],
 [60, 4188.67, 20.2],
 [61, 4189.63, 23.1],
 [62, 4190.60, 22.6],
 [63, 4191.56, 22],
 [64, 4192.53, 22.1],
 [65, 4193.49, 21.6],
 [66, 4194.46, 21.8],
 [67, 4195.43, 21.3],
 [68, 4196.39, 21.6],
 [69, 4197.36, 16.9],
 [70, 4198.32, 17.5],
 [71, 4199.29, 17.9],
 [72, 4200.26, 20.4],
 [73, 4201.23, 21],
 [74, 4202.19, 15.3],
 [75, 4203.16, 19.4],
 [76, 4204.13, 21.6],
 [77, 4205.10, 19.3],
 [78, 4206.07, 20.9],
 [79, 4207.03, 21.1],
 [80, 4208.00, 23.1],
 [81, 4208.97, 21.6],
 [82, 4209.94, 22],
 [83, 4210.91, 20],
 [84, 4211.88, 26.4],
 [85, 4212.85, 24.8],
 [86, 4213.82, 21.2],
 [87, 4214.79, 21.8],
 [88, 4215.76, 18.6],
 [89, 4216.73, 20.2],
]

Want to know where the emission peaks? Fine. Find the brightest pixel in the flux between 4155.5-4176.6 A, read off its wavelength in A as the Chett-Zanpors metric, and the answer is 4170.38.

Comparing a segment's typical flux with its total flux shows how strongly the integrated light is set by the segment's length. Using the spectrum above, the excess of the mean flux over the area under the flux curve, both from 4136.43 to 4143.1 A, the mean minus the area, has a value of -120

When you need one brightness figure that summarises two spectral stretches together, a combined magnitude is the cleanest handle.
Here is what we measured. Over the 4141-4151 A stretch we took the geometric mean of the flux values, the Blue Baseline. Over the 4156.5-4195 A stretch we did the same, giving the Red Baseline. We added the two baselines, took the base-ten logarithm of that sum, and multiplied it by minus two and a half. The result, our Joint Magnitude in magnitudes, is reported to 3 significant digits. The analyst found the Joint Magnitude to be -4.07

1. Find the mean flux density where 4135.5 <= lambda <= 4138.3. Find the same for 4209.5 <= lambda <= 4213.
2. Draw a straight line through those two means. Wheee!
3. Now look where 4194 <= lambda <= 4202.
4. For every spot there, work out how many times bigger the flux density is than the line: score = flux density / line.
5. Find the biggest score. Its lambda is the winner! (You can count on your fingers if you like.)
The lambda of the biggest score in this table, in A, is 4194.46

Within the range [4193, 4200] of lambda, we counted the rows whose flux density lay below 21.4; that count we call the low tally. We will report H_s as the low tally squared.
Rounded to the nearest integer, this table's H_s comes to 16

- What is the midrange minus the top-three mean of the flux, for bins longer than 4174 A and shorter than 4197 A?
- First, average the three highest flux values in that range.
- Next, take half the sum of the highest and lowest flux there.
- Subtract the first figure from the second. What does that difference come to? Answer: -5.2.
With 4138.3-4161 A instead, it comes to -5.6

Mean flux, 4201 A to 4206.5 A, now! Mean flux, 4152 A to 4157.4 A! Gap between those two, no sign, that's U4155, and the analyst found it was 1.0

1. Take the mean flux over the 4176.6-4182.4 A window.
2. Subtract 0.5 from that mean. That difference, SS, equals 21.8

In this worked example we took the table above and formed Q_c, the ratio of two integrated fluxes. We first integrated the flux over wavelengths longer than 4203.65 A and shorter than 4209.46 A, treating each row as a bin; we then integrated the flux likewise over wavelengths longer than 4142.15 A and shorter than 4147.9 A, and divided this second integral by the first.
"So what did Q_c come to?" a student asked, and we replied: 0.96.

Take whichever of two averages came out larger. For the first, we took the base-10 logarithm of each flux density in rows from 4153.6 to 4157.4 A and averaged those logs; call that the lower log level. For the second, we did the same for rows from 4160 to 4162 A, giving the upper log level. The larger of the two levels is 1.38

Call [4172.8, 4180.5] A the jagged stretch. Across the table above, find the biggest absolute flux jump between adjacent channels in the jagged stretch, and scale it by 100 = 260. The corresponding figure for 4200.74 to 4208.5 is 570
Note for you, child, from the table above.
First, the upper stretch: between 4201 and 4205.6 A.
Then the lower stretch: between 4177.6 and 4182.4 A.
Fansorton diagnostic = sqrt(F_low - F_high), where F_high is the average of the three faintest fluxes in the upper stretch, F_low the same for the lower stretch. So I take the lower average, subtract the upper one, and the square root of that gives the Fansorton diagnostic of 1.95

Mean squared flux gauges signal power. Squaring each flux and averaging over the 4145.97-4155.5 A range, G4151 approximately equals 471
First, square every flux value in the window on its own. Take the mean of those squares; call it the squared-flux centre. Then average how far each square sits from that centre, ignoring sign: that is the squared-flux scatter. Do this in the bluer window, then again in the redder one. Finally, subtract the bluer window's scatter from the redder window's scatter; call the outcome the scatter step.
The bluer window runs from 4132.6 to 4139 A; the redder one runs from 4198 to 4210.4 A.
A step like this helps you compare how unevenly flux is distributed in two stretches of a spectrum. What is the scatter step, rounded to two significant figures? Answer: -17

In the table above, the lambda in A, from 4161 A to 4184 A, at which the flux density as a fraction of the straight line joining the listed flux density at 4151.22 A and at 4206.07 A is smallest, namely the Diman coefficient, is 4172.30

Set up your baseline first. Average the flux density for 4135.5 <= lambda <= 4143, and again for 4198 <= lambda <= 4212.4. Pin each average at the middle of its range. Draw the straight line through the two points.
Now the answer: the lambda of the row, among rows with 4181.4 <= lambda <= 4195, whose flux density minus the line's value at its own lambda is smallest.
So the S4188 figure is 4187.70 A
